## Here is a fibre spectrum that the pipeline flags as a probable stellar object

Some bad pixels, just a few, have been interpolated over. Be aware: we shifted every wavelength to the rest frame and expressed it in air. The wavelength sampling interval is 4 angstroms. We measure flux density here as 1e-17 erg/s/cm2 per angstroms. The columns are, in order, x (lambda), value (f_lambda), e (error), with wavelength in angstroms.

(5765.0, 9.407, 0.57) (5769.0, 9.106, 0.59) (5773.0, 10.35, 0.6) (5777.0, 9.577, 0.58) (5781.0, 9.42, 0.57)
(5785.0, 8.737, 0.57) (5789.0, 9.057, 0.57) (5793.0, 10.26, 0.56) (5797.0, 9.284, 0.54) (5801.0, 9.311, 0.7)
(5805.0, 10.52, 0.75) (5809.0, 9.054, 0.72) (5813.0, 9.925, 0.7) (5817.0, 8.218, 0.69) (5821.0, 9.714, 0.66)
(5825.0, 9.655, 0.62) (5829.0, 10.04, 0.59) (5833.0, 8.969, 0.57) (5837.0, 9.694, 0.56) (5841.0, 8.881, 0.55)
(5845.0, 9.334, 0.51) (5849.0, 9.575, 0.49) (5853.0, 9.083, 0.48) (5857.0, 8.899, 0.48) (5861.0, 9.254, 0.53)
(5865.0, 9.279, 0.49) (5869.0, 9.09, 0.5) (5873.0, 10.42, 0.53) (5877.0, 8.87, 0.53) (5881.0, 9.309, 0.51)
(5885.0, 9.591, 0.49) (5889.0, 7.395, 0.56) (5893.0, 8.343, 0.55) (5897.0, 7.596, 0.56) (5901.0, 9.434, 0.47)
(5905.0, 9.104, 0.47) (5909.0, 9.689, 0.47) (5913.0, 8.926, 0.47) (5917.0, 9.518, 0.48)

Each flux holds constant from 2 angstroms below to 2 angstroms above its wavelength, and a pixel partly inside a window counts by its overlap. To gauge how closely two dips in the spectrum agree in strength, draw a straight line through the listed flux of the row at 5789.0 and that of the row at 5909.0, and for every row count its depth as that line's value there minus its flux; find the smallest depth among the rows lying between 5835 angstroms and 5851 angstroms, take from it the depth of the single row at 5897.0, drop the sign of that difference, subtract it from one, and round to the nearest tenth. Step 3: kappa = -1.4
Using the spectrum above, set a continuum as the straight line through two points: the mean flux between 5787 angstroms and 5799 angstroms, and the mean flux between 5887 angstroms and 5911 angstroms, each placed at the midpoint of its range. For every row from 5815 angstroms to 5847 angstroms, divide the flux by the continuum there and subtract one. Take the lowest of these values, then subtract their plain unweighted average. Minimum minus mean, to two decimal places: -0.13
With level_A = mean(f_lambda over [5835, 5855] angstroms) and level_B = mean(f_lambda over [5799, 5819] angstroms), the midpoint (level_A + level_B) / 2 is 9.36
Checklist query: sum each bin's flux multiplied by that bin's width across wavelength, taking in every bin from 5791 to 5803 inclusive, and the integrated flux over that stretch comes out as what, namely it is 115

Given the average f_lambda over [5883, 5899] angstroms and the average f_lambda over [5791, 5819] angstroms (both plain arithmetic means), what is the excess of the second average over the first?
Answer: 1.28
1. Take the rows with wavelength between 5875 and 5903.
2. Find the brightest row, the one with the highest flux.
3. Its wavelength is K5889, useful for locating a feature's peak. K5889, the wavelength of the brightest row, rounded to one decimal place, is 5885.0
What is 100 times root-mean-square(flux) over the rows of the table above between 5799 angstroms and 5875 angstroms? 943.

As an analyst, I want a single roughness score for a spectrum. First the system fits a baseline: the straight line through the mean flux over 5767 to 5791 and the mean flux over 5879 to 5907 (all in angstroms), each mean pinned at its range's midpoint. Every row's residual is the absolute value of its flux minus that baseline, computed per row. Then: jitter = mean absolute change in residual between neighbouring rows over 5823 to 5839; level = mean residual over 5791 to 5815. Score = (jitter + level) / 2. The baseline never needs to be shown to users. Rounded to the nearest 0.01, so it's 0.59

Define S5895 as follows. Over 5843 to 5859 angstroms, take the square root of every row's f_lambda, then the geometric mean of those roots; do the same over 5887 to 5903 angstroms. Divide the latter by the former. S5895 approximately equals 0.94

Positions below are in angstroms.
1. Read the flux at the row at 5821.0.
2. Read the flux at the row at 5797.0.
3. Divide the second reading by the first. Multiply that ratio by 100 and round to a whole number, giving 96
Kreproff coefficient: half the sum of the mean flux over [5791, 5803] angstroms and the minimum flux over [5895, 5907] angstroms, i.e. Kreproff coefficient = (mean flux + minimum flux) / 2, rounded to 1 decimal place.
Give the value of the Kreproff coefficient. 8.6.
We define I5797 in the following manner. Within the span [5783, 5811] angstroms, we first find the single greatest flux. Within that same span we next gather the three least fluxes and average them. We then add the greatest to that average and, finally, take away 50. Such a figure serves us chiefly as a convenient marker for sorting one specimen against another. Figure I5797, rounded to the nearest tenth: -30.5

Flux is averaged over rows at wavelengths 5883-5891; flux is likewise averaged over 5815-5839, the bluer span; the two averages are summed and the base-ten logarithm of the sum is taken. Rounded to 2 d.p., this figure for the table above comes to 1.25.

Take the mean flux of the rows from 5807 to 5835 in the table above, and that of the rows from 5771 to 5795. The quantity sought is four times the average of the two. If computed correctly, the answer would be 37.9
